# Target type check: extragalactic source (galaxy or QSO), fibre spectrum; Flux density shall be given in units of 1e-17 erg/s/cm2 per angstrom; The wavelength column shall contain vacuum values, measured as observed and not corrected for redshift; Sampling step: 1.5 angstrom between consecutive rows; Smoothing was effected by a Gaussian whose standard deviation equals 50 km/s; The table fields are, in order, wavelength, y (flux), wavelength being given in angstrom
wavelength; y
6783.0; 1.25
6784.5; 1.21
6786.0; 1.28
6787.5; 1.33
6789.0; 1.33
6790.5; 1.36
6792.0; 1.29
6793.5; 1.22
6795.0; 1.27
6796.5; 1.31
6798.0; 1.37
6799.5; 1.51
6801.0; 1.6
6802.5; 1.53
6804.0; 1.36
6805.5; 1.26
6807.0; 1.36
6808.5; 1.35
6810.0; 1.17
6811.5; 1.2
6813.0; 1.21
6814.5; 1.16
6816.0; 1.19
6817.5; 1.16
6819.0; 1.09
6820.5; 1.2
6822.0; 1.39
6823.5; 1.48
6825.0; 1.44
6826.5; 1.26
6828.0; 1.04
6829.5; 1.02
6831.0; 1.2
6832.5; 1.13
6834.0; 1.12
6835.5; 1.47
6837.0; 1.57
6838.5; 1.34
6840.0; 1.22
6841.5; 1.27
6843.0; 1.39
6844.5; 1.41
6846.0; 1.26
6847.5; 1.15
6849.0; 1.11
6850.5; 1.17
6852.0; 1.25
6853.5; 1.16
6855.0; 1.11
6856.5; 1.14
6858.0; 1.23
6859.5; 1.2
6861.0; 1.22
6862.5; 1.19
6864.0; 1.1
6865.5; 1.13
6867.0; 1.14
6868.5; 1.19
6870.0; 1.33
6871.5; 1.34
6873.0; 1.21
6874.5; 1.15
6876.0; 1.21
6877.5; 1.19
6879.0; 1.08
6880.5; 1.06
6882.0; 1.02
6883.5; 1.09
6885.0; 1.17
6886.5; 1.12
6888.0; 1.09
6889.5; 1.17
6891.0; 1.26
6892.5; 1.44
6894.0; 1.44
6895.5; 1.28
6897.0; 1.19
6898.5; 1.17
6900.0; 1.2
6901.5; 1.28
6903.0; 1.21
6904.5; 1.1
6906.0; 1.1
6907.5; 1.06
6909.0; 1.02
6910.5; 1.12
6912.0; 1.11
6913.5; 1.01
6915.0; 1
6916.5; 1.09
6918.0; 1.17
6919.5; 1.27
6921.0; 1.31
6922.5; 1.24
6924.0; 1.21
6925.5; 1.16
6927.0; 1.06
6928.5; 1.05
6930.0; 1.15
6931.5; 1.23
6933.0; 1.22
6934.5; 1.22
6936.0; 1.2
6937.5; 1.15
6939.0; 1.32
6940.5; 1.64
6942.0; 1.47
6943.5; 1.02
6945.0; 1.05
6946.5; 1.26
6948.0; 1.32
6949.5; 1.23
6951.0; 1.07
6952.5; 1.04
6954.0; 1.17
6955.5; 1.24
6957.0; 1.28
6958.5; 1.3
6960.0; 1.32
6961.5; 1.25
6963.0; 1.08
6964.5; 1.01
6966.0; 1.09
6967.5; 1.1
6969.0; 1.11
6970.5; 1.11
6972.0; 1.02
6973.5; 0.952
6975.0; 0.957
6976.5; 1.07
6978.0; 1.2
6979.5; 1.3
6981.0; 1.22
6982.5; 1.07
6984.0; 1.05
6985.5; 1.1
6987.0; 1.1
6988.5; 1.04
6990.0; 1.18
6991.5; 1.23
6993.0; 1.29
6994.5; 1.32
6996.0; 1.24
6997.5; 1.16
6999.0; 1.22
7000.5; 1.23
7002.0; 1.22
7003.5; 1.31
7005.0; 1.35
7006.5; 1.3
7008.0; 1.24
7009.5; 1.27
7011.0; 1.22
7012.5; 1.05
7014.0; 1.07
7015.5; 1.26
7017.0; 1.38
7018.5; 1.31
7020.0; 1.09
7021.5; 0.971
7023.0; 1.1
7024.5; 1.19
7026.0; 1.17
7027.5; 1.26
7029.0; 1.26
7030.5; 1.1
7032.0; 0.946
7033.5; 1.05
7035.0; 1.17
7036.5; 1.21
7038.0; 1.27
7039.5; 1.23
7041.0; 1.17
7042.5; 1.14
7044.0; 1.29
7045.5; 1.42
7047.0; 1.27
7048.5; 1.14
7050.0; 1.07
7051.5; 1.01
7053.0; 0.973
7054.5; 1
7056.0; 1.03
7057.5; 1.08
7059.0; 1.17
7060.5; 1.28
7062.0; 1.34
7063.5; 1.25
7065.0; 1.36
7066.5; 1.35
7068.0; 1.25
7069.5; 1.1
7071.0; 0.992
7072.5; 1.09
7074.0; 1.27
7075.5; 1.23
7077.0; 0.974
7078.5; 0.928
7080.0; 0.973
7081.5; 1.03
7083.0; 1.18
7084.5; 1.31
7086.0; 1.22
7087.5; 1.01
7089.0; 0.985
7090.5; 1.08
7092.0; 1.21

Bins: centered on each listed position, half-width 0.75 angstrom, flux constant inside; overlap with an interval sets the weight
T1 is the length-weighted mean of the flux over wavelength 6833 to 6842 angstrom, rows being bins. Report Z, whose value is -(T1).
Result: -1.33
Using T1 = 1.33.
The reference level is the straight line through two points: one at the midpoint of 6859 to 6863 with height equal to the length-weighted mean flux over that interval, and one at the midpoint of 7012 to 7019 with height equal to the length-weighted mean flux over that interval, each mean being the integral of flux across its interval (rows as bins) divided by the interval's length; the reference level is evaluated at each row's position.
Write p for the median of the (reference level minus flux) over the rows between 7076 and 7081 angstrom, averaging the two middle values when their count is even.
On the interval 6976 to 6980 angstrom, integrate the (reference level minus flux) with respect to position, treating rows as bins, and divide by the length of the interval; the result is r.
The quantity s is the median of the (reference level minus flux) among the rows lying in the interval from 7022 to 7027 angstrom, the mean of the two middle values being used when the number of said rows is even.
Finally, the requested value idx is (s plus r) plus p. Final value 0.32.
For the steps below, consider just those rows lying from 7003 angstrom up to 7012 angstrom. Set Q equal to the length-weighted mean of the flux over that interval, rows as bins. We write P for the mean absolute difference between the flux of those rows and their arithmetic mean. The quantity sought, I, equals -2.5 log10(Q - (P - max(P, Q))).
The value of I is -1.00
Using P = 0.04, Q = 1.27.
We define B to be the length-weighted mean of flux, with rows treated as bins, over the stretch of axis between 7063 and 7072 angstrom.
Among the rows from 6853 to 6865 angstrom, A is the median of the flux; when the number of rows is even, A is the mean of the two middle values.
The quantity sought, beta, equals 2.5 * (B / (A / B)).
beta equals 3.1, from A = 1.175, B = 1.21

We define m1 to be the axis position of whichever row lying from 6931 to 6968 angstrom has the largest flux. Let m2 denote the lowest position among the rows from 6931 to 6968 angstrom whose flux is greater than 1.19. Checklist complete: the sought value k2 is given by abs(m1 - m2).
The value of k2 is 9.0 angstrom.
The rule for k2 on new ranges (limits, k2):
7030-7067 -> 9.0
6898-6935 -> 21.0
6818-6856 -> 16.5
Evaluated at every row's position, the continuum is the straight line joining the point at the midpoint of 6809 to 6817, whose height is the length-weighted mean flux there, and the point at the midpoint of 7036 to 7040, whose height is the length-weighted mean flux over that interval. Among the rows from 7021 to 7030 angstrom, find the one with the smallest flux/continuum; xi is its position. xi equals 7021.5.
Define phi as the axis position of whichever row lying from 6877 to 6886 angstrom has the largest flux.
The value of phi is 6877.5 angstrom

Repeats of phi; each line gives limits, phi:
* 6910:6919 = 6918.0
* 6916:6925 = 6921.0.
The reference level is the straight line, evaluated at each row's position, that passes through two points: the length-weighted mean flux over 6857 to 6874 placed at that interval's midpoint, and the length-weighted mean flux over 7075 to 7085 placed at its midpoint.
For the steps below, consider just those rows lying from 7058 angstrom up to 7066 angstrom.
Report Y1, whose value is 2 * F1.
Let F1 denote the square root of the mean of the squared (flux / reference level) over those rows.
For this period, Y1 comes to 2.35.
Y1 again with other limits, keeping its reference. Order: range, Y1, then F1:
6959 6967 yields 2.01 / 1.01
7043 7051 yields 2.26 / 1.13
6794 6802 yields 2.28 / 1.14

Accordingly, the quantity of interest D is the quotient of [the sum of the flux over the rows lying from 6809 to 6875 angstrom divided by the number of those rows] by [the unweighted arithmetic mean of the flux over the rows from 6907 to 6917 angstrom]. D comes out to 1.16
